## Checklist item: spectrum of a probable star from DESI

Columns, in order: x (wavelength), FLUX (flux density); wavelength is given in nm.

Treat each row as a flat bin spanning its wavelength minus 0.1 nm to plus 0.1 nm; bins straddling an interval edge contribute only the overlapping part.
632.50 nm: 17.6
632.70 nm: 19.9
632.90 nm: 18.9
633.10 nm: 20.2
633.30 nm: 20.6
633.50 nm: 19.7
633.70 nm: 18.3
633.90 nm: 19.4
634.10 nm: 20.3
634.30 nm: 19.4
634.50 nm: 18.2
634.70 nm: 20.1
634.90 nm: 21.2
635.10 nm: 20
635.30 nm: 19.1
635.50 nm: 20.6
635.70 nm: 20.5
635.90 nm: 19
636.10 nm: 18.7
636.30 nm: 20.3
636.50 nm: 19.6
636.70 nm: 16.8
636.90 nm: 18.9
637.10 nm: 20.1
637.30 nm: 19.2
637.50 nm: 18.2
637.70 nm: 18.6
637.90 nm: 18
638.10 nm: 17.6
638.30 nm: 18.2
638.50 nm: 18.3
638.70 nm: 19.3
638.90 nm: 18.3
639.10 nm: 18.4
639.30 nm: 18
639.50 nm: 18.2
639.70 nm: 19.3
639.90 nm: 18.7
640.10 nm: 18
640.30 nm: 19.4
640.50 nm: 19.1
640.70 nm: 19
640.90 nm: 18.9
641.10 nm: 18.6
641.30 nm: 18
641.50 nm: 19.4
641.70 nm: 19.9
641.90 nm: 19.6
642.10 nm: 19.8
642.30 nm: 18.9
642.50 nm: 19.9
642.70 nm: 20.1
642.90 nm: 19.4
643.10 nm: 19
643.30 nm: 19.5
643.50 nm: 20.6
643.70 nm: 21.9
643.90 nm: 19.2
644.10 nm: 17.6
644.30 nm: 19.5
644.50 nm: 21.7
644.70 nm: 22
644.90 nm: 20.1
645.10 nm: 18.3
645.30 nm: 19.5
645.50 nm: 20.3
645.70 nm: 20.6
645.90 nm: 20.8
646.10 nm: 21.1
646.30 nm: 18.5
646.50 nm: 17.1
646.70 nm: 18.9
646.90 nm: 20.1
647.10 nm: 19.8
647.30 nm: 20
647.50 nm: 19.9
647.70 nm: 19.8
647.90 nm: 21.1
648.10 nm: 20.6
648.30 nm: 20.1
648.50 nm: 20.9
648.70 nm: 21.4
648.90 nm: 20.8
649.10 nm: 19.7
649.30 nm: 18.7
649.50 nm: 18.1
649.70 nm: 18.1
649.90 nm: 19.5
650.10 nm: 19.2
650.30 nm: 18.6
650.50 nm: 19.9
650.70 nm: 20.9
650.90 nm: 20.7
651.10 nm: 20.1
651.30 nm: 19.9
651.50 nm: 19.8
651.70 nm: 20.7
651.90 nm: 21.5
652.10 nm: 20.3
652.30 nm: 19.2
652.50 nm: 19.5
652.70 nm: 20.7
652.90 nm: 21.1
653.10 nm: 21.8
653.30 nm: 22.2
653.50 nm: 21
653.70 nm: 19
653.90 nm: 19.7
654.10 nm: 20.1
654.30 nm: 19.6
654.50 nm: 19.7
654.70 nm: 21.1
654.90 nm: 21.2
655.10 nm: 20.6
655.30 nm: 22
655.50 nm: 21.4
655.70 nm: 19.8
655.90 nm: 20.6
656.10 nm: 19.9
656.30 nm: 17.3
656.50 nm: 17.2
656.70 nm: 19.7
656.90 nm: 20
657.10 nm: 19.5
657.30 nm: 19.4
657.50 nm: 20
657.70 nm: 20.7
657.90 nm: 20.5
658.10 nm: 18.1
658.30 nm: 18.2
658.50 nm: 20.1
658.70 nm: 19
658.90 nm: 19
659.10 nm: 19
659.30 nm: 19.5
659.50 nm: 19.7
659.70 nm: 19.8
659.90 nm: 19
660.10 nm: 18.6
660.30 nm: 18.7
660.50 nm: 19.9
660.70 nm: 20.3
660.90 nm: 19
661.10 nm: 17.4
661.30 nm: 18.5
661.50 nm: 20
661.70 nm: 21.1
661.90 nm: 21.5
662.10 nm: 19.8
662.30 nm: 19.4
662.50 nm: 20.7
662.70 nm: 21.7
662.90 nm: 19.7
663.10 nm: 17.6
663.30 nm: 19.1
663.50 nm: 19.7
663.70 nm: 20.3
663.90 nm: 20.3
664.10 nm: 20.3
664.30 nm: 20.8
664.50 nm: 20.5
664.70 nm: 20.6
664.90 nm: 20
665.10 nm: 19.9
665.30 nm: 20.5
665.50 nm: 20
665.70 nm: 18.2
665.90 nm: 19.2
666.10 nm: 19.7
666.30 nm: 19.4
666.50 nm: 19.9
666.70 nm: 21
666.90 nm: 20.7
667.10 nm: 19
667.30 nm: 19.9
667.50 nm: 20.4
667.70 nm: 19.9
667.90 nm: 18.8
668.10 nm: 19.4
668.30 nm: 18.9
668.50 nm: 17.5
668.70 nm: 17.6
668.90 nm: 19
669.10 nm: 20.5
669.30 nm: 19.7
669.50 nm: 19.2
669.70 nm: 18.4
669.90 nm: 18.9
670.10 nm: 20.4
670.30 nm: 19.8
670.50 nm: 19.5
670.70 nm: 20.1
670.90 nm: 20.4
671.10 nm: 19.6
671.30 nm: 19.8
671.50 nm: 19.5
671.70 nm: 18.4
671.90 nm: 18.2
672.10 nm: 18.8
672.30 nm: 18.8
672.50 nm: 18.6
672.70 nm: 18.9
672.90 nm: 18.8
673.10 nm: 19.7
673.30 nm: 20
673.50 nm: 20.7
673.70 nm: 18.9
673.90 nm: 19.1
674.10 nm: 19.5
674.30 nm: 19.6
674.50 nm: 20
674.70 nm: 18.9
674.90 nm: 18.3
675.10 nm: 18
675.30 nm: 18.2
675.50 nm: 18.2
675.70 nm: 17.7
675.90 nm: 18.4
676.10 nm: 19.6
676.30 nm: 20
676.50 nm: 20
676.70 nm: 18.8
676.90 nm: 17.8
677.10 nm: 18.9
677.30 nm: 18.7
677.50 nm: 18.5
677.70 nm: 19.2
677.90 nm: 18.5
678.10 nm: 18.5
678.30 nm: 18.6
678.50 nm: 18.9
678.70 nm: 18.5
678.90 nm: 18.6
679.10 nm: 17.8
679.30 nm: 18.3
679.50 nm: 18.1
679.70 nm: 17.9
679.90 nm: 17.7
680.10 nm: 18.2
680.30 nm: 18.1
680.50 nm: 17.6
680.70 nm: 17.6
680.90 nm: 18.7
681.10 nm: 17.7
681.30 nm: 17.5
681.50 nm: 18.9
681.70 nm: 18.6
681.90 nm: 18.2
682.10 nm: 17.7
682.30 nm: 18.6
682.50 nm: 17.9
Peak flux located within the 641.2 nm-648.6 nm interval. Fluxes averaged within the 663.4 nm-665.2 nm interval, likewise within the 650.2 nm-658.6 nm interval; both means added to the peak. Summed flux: 62.3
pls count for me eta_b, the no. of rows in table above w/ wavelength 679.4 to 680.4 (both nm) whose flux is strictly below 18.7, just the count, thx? 5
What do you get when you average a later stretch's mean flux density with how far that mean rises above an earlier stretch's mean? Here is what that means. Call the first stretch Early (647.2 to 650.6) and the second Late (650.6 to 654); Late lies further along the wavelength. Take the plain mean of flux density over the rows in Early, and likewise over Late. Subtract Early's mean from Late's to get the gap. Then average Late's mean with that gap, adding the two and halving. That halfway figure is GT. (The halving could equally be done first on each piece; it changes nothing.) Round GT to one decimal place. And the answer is 10.6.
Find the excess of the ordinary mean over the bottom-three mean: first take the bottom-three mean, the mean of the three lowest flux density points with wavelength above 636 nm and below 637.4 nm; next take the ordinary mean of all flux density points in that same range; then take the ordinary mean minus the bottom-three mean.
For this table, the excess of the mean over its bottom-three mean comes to 1.0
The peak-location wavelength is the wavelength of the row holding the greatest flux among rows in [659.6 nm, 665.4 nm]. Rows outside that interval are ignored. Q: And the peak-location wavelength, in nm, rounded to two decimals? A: 662.70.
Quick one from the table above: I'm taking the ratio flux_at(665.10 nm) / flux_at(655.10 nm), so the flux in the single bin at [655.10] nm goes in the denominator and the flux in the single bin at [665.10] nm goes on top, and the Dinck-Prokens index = 0.97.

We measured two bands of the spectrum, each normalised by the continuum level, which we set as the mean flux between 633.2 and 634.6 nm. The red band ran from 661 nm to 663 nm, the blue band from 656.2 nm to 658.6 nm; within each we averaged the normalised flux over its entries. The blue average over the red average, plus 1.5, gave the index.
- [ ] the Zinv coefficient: 2.46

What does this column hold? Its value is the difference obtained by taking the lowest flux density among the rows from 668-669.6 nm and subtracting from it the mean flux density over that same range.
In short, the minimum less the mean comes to -1.5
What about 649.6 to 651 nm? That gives -1.5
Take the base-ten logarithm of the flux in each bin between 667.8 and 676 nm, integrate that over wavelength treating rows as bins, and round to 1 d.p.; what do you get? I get 10.5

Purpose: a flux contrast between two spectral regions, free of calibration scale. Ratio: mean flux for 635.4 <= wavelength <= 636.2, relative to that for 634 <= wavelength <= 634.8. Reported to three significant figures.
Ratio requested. 1.01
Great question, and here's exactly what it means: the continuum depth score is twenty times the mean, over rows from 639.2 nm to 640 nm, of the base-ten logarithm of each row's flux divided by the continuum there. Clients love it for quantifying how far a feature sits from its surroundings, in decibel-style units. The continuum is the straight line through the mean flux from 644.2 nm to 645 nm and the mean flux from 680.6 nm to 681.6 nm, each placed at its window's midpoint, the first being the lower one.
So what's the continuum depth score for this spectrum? -1.2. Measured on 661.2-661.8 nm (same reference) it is 0.1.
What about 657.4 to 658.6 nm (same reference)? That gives -0.1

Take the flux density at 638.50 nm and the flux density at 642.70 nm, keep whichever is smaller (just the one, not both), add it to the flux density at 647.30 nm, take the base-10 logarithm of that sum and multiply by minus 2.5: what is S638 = -3.96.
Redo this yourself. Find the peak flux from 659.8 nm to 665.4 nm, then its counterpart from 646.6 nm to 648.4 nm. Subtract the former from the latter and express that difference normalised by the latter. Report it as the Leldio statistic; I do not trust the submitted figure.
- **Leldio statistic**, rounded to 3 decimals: -0.028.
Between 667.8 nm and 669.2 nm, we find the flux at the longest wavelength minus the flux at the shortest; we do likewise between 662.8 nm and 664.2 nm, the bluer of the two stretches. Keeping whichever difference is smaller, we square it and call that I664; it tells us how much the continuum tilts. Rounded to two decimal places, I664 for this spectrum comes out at 0.36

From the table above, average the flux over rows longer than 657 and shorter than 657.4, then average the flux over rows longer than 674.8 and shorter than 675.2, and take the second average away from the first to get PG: 1.3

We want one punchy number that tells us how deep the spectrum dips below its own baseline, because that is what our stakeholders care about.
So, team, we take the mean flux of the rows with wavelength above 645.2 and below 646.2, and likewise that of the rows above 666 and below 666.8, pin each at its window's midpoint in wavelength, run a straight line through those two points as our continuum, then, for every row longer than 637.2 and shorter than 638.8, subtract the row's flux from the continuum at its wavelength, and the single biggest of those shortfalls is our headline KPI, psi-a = 3.0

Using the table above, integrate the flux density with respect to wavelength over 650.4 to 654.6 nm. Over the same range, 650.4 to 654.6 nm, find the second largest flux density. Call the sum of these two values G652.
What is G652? 107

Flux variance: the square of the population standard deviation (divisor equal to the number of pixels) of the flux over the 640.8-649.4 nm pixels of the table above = 1.2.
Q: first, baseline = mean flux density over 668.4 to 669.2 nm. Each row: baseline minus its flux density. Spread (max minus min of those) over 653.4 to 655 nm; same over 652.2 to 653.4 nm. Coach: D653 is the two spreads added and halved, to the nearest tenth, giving 2.6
